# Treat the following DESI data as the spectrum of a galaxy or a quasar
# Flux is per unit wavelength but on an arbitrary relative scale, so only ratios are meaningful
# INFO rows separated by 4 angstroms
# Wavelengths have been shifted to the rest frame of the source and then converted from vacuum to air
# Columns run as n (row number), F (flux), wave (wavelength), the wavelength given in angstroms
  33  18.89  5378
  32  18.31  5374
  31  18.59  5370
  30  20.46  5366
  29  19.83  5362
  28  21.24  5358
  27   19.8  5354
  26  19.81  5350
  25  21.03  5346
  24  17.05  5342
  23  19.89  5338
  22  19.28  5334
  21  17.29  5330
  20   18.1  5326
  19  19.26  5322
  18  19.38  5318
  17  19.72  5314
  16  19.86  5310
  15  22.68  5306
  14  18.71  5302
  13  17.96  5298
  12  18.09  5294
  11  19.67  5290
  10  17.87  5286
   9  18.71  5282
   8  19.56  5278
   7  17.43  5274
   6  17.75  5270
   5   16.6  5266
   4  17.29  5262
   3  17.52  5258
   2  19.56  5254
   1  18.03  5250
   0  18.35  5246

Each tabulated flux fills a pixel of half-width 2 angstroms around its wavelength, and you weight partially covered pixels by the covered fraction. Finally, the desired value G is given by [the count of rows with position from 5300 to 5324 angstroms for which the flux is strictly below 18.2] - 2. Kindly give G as -2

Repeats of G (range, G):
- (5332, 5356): -1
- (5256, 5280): 3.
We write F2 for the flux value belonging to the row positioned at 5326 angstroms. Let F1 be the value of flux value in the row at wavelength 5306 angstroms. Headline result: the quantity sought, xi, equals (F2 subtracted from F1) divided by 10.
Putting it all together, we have 0.46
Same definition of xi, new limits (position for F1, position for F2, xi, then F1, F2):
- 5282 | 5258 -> 0.12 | 18.71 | 17.52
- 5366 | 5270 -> 0.27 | 20.46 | 17.75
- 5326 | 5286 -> 0.02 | 18.1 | 17.87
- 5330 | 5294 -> -0.08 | 17.29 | 18.09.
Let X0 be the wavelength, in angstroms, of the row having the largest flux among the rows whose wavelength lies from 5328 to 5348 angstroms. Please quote 5346 angstroms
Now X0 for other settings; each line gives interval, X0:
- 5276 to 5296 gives 5290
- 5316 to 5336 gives 5318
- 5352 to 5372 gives 5358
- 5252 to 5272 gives 5254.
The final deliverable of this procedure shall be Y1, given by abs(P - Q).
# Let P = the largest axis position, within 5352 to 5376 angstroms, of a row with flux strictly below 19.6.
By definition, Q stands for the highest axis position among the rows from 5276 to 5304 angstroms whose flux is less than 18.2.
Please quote 76 angstroms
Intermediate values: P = 5374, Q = 5298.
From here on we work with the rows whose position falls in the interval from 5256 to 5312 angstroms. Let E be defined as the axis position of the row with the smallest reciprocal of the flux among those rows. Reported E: 5306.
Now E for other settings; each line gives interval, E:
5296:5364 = 5306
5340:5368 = 5358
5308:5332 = 5310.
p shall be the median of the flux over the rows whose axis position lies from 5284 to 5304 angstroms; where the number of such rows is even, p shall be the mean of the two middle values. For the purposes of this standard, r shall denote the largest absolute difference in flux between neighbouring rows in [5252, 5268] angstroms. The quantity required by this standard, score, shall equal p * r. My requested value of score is 37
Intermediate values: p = 18.1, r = 2.04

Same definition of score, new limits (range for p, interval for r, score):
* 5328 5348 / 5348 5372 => 36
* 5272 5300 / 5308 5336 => 36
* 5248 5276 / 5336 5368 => 70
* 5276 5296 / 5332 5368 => 74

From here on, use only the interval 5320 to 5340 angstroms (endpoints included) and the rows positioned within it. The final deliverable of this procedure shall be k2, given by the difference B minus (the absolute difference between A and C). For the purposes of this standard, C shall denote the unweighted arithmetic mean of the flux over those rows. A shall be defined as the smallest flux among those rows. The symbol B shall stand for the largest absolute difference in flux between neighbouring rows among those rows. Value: 0.52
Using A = 17.29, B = 2.0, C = 18.8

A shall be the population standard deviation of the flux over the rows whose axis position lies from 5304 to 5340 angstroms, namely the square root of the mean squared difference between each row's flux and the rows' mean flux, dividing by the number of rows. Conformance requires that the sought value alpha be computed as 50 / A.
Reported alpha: 36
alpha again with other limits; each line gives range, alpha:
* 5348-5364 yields 81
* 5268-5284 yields 60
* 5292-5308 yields 26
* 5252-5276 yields 55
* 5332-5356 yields 41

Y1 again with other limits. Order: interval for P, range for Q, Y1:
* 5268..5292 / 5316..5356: 56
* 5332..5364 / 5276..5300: 44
